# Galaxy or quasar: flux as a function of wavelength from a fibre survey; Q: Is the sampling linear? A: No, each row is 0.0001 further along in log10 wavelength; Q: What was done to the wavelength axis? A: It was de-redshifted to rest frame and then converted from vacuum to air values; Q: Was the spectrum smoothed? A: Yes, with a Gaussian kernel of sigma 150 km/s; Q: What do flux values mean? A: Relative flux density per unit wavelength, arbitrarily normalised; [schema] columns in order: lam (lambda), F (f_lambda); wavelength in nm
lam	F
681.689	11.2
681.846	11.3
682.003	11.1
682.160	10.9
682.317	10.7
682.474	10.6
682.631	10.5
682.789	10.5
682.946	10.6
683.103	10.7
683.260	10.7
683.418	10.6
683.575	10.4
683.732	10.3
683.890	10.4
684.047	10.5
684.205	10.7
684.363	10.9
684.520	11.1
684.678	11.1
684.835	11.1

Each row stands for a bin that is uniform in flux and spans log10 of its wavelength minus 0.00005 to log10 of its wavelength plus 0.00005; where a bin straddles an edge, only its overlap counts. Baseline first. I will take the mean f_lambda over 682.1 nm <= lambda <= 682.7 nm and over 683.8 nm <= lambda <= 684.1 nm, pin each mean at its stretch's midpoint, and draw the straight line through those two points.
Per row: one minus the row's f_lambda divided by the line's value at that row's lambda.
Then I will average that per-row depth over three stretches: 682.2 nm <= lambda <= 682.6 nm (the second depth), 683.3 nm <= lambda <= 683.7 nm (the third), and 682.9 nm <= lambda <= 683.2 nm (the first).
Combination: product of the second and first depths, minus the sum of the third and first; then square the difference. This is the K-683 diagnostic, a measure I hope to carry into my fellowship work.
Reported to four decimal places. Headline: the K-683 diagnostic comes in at 0.0000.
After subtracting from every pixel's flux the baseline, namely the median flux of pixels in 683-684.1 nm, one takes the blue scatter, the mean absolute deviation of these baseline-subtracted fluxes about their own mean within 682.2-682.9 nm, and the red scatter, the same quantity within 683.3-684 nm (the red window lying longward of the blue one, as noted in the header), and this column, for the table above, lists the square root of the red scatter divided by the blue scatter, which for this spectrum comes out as 1.08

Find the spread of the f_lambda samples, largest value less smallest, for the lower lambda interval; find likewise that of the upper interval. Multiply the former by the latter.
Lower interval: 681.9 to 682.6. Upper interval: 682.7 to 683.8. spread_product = 0.20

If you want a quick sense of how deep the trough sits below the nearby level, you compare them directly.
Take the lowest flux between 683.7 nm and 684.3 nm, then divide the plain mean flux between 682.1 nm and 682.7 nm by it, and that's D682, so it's 1.04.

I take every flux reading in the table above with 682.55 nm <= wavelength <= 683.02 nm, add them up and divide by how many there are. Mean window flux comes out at 10.5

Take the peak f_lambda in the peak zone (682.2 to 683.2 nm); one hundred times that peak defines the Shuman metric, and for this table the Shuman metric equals 1070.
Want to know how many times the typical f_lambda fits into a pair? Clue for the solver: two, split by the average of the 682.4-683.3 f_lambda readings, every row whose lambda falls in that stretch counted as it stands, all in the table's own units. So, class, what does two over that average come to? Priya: 0.189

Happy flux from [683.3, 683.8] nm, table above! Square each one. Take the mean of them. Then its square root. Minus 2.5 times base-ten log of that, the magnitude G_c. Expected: -2.55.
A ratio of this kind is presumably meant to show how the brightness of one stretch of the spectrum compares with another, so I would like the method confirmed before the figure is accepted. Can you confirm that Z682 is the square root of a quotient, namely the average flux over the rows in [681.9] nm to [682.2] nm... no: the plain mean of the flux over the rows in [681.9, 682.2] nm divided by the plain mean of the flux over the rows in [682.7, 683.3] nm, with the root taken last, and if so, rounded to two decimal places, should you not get 1.02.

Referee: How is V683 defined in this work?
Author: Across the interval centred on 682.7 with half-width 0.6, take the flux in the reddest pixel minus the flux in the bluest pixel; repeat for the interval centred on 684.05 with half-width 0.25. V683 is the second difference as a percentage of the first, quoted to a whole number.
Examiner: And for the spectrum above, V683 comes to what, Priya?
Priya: -150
